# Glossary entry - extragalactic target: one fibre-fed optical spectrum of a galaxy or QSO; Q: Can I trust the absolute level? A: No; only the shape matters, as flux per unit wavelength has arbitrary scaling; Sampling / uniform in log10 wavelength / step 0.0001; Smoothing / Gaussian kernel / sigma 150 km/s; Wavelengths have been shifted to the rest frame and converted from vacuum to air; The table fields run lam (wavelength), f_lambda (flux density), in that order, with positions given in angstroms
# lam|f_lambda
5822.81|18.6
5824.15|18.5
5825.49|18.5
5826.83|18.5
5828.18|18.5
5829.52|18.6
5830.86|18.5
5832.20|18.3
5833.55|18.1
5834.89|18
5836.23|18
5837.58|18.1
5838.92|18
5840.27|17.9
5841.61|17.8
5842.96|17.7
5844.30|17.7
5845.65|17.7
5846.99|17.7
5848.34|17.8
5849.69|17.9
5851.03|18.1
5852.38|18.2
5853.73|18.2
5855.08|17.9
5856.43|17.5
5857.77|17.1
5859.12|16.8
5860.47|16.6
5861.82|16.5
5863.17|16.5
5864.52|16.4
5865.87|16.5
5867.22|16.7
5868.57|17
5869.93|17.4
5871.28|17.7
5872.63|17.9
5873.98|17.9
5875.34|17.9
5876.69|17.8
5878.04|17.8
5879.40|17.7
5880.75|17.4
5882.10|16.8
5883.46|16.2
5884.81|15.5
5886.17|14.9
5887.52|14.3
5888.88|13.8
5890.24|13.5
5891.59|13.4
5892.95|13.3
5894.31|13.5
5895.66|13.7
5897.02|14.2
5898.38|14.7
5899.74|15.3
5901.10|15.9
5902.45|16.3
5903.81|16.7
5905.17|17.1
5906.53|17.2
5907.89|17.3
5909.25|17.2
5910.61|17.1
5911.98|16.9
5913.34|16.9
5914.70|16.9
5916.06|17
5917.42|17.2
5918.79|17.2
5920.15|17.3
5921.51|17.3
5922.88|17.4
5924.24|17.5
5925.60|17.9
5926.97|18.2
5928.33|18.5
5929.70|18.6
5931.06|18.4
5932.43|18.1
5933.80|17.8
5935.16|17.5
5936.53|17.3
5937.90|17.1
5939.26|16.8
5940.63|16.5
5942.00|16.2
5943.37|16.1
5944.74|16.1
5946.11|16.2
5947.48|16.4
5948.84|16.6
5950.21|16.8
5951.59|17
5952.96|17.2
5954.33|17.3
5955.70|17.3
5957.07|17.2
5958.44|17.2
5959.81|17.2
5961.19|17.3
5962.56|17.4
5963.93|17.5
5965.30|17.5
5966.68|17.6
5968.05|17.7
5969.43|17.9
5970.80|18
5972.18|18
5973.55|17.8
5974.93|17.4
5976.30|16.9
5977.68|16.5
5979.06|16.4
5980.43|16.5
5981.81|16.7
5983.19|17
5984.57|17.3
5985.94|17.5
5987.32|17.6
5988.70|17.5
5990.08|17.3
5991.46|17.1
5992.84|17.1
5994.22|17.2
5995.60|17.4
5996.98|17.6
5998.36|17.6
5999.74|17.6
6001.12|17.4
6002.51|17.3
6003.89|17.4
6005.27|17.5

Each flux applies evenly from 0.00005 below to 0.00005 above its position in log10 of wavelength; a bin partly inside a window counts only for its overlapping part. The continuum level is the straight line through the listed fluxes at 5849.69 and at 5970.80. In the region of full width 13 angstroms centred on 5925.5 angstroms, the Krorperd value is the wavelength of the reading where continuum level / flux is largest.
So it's 5921.51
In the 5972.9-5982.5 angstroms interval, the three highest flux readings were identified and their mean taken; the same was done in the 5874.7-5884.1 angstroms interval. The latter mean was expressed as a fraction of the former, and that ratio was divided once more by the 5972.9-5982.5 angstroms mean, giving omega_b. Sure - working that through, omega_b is 0.059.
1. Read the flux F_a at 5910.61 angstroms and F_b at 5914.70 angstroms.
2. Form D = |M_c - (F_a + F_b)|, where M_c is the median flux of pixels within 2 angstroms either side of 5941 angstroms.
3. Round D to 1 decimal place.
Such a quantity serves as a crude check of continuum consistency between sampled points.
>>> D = 17.5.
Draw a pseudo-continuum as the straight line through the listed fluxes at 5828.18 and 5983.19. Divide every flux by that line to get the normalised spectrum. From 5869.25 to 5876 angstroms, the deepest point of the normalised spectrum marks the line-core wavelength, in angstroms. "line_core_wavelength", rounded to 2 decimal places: 5869.93 angstroms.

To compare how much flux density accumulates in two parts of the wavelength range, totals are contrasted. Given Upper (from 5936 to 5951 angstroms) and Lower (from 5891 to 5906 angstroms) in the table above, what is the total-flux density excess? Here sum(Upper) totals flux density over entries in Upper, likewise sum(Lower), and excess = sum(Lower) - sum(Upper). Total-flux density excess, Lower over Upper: -18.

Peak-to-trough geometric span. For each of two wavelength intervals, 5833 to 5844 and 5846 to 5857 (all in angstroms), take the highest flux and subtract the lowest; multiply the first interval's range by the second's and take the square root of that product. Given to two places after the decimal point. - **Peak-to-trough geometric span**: 0.53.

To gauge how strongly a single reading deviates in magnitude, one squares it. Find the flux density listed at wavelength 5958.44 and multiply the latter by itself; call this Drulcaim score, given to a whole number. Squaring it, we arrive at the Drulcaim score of 296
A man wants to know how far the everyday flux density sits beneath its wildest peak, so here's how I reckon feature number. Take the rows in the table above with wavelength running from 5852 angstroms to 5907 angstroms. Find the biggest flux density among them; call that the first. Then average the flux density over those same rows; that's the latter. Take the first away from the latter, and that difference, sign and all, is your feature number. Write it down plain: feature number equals -1.9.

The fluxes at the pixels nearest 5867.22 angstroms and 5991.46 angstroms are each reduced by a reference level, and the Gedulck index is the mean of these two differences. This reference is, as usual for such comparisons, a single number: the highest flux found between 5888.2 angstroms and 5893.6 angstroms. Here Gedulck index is 3.1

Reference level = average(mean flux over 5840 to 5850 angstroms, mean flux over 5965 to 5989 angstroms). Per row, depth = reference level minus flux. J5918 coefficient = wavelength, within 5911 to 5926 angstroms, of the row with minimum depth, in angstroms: 5925.60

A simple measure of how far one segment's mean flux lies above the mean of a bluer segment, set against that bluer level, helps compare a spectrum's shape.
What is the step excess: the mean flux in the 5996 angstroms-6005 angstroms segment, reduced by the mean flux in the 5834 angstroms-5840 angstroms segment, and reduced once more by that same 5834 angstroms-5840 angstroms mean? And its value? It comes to -18.6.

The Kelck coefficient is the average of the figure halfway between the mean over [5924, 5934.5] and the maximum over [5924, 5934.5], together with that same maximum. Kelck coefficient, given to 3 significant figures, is 18.5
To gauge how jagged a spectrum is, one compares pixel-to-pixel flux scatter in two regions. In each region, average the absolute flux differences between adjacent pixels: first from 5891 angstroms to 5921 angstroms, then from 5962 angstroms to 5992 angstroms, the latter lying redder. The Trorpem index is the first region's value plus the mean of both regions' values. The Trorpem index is 0.44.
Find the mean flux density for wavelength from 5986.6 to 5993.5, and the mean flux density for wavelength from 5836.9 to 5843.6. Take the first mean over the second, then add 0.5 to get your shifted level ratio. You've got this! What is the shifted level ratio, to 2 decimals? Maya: 1.47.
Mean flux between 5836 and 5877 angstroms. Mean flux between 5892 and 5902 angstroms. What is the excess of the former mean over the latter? 3.1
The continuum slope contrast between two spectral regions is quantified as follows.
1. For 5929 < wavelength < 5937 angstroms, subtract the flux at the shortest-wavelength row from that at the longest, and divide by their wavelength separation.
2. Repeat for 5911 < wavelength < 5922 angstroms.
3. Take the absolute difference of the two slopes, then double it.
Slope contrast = 0.46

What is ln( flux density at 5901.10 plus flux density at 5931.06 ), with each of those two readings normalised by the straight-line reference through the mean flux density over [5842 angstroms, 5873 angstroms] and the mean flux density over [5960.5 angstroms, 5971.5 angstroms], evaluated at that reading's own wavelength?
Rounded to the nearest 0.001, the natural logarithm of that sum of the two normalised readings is 0.673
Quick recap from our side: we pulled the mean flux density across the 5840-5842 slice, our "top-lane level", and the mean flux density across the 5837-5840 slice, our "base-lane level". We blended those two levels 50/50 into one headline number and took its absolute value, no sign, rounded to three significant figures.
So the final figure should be 18.0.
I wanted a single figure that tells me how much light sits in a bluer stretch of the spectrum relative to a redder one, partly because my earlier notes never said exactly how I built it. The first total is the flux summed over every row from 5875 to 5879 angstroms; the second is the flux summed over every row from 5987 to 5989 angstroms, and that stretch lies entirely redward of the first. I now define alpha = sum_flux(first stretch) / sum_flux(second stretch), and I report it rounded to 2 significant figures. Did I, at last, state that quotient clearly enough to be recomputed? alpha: 1.5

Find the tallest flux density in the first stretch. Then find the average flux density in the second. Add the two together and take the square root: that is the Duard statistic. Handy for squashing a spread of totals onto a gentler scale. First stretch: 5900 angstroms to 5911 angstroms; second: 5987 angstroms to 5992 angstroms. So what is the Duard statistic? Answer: 5.89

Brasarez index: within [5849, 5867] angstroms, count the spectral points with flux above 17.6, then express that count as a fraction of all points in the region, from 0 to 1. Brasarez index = 0.4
